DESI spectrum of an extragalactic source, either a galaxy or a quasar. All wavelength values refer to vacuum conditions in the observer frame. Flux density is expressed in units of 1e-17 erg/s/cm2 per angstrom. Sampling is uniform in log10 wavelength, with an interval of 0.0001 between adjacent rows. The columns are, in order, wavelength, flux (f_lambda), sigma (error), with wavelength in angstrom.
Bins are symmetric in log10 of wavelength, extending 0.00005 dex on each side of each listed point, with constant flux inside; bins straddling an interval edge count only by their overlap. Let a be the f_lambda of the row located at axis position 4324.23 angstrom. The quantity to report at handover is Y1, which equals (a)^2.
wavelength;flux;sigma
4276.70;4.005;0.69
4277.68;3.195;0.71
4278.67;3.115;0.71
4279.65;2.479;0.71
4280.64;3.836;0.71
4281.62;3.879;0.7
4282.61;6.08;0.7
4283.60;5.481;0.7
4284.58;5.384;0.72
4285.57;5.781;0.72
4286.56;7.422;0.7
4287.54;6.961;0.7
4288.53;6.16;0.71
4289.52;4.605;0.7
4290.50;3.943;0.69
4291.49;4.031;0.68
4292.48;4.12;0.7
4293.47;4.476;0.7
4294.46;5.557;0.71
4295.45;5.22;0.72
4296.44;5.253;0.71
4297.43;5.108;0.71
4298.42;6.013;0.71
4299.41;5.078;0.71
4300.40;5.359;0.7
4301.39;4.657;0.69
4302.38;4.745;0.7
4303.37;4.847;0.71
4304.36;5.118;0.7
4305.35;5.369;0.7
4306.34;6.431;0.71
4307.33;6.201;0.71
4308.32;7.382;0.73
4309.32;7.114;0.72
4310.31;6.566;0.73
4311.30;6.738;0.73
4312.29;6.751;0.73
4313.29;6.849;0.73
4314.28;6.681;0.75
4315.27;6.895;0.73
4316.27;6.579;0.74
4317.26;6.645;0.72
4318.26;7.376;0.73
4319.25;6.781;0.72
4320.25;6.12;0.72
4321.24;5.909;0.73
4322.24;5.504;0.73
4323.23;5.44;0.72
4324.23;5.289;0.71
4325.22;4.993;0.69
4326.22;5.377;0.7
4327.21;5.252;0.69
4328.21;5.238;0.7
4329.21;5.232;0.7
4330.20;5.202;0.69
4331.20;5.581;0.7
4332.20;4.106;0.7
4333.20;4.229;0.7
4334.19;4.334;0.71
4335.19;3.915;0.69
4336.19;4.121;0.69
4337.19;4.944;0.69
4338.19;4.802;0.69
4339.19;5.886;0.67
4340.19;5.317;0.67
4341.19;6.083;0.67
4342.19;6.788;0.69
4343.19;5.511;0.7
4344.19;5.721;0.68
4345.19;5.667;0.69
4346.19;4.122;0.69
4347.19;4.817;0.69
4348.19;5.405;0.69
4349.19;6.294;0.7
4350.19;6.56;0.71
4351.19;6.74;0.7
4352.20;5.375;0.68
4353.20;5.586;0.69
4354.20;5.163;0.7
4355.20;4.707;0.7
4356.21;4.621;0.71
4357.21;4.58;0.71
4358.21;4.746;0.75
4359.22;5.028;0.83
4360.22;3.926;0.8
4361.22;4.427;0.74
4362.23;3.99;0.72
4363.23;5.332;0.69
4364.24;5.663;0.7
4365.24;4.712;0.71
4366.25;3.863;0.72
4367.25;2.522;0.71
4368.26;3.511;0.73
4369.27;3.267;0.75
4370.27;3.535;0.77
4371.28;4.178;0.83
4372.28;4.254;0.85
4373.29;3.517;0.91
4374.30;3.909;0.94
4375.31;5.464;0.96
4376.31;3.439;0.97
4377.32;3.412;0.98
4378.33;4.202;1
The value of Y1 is 28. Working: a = 5.289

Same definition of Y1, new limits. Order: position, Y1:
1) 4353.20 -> 31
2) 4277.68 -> 10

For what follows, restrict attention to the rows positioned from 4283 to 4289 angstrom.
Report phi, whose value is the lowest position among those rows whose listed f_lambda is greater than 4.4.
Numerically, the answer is 4283.60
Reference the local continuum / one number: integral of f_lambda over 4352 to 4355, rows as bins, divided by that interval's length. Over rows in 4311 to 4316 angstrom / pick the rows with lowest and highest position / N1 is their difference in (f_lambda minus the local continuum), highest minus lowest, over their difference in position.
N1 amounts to 0.0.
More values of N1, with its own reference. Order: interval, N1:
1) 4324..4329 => 0.0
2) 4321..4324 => -0.2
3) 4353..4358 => -0.3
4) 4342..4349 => -0.2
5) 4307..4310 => 0.5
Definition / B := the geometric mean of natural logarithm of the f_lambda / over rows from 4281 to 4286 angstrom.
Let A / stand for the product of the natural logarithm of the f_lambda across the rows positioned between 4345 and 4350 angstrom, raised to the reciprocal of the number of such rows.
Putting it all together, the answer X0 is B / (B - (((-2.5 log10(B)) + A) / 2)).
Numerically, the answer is 1.50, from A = 1.64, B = 1.65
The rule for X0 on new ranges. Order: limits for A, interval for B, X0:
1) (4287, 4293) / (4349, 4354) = 1.34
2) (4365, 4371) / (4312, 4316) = 1.16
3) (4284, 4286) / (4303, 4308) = 1.50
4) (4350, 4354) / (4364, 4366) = 1.62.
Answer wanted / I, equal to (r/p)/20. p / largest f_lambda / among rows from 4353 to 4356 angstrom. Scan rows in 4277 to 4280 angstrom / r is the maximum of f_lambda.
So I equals 0.029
